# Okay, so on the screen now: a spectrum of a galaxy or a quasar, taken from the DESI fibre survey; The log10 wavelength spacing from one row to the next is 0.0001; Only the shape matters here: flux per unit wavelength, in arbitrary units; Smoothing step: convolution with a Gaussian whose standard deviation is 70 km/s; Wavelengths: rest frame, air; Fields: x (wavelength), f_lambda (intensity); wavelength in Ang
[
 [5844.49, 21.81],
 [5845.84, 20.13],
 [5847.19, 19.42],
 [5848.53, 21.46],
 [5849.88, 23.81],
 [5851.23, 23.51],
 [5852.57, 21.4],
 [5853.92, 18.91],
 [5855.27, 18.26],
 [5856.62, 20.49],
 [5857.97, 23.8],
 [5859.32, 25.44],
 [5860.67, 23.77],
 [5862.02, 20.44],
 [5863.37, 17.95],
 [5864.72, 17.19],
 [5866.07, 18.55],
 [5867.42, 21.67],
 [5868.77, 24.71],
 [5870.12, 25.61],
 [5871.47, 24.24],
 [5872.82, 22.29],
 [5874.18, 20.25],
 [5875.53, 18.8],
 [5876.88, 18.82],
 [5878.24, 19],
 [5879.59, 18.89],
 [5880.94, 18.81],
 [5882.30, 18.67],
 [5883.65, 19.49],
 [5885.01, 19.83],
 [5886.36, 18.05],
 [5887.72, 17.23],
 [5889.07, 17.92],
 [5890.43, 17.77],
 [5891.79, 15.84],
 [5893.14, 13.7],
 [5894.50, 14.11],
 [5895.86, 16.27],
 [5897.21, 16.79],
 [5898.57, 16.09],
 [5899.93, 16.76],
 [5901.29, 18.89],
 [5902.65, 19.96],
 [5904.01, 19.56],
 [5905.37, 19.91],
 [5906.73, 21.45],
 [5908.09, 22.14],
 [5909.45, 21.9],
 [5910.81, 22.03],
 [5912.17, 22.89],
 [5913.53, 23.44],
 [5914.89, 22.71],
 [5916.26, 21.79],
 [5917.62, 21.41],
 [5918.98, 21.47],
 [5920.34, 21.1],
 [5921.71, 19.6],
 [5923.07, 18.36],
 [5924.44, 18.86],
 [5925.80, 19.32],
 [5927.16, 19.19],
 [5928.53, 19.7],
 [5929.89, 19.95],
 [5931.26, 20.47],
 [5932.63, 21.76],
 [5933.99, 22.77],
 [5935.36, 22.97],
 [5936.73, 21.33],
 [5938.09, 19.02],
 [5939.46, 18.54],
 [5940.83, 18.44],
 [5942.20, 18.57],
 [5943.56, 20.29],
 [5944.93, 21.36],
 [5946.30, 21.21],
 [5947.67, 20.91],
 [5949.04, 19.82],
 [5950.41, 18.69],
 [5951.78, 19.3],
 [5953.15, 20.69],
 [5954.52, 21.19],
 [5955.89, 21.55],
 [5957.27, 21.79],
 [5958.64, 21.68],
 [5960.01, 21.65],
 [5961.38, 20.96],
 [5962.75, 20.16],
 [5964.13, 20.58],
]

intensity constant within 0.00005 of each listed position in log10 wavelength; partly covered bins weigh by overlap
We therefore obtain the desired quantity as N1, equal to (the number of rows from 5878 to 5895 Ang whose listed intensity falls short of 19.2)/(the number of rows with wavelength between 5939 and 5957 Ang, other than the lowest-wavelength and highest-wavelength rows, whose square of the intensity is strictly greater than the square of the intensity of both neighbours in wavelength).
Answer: 11.0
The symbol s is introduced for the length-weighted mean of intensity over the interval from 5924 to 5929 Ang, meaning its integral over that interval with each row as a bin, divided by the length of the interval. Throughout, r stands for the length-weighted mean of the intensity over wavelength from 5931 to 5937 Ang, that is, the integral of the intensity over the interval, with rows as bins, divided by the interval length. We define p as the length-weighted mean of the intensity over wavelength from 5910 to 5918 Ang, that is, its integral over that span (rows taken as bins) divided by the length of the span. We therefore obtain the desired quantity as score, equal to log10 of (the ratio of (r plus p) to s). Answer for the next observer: 0.362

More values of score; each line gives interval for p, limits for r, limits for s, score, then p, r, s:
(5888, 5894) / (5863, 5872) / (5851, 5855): 0.261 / 16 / 21.5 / 20.7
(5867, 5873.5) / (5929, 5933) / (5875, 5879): 0.371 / 24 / 20.6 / 18.9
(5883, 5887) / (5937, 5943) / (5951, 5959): 0.258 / 19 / 18.9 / 21.0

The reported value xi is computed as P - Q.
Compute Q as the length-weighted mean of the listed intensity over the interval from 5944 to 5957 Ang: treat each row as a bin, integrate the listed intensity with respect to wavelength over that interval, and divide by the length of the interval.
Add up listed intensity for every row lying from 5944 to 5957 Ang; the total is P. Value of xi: 164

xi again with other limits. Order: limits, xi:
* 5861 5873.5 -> 171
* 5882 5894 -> 141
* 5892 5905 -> 135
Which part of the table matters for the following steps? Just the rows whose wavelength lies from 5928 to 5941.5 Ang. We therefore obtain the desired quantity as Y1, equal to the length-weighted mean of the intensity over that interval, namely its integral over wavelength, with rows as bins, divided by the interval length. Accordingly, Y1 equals 20.5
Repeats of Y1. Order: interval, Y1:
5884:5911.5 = 18.3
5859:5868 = 20.5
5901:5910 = 20.6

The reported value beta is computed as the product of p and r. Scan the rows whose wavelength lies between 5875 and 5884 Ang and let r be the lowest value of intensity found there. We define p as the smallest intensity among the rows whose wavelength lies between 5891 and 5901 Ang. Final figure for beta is 256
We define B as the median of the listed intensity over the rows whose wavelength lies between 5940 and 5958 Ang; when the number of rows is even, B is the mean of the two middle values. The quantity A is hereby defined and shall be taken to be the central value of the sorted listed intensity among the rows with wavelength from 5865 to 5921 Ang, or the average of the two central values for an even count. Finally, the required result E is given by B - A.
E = 1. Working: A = 19.6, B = 20.7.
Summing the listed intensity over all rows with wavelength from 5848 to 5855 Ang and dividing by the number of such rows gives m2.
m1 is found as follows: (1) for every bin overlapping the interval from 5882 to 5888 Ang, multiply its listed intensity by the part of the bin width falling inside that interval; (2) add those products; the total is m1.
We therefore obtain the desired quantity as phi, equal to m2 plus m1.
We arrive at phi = 134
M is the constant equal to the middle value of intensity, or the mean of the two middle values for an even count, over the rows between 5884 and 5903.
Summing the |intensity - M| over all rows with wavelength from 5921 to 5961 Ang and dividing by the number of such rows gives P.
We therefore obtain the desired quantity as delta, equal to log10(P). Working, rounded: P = 3.3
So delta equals 0.52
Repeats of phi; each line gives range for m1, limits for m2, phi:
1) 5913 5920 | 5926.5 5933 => 175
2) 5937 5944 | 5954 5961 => 155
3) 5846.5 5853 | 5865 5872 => 166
